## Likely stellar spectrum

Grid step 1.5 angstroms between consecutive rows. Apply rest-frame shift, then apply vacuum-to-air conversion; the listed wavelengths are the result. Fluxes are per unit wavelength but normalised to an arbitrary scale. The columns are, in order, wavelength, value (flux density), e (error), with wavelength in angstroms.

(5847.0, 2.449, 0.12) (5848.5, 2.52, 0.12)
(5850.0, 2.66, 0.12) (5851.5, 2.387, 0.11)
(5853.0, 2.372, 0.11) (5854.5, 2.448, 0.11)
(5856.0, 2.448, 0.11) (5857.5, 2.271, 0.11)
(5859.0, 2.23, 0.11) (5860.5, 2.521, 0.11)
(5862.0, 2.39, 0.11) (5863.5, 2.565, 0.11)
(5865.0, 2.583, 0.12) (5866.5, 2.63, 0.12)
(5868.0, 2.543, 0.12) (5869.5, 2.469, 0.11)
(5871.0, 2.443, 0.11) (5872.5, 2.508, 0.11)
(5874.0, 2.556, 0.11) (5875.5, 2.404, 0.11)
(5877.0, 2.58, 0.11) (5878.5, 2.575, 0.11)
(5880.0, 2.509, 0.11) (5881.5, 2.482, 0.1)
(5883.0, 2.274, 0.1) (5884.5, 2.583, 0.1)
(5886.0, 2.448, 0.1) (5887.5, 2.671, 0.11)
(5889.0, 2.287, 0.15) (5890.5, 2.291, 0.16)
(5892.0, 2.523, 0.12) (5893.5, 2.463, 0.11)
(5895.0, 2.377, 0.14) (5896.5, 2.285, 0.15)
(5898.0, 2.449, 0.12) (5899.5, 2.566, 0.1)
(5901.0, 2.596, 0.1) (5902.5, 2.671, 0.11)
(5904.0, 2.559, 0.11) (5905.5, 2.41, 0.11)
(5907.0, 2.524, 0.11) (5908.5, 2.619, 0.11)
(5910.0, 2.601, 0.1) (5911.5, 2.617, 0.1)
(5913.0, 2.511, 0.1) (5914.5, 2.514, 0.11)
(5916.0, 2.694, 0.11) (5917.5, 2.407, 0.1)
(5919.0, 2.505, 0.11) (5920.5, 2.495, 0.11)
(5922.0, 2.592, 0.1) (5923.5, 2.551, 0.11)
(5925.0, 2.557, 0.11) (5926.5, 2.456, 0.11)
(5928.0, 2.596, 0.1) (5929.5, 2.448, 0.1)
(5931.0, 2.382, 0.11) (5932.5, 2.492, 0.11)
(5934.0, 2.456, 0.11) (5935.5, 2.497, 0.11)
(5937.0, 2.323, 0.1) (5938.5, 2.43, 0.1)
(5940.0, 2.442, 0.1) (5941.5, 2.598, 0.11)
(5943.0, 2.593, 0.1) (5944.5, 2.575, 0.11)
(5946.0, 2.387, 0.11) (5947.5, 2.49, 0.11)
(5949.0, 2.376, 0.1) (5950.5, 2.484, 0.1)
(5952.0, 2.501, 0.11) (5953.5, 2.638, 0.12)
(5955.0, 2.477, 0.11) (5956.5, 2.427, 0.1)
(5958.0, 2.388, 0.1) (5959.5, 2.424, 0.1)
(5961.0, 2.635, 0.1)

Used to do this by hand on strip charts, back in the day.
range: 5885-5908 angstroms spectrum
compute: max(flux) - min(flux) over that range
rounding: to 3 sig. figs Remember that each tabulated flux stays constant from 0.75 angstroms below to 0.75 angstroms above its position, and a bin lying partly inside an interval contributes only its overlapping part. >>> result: 0.386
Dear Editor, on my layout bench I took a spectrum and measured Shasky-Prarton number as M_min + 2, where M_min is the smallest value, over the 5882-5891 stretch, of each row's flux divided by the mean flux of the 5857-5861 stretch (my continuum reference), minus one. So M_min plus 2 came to 1.97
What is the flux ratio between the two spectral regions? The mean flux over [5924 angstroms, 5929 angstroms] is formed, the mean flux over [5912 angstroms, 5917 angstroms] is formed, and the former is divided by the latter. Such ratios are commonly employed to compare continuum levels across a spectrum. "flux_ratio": 0.99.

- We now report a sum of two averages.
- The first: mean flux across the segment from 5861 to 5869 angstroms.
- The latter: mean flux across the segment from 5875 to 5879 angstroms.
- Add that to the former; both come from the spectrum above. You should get 5.06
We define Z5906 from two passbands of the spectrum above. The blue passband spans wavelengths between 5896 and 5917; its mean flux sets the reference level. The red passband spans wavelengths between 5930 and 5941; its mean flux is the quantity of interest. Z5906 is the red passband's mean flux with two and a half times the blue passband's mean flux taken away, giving -3.93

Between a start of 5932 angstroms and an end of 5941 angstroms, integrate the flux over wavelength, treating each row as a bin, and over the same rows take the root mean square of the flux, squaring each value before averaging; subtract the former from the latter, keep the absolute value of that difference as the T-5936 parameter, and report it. 19.5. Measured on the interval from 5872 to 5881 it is 20.2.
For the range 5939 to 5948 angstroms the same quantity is 20.1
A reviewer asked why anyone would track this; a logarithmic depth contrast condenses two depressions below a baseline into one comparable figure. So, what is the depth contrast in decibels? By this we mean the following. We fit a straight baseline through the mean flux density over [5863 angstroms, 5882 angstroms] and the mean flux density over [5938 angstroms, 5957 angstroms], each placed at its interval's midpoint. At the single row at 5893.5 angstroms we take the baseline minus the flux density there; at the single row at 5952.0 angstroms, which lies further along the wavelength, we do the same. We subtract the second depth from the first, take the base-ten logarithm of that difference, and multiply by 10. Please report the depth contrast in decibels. -12.0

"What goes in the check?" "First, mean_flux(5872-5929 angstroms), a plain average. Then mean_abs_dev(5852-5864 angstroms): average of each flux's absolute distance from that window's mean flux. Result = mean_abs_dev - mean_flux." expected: -2.418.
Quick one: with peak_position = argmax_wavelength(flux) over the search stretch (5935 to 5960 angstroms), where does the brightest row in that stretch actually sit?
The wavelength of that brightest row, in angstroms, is 5953.5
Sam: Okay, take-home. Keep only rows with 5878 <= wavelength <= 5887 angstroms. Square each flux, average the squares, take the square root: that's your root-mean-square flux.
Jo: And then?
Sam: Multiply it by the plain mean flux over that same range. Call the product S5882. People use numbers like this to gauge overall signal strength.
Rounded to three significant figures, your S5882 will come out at 6.15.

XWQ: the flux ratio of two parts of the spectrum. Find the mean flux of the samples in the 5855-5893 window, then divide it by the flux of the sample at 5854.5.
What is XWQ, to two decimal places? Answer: 1.01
